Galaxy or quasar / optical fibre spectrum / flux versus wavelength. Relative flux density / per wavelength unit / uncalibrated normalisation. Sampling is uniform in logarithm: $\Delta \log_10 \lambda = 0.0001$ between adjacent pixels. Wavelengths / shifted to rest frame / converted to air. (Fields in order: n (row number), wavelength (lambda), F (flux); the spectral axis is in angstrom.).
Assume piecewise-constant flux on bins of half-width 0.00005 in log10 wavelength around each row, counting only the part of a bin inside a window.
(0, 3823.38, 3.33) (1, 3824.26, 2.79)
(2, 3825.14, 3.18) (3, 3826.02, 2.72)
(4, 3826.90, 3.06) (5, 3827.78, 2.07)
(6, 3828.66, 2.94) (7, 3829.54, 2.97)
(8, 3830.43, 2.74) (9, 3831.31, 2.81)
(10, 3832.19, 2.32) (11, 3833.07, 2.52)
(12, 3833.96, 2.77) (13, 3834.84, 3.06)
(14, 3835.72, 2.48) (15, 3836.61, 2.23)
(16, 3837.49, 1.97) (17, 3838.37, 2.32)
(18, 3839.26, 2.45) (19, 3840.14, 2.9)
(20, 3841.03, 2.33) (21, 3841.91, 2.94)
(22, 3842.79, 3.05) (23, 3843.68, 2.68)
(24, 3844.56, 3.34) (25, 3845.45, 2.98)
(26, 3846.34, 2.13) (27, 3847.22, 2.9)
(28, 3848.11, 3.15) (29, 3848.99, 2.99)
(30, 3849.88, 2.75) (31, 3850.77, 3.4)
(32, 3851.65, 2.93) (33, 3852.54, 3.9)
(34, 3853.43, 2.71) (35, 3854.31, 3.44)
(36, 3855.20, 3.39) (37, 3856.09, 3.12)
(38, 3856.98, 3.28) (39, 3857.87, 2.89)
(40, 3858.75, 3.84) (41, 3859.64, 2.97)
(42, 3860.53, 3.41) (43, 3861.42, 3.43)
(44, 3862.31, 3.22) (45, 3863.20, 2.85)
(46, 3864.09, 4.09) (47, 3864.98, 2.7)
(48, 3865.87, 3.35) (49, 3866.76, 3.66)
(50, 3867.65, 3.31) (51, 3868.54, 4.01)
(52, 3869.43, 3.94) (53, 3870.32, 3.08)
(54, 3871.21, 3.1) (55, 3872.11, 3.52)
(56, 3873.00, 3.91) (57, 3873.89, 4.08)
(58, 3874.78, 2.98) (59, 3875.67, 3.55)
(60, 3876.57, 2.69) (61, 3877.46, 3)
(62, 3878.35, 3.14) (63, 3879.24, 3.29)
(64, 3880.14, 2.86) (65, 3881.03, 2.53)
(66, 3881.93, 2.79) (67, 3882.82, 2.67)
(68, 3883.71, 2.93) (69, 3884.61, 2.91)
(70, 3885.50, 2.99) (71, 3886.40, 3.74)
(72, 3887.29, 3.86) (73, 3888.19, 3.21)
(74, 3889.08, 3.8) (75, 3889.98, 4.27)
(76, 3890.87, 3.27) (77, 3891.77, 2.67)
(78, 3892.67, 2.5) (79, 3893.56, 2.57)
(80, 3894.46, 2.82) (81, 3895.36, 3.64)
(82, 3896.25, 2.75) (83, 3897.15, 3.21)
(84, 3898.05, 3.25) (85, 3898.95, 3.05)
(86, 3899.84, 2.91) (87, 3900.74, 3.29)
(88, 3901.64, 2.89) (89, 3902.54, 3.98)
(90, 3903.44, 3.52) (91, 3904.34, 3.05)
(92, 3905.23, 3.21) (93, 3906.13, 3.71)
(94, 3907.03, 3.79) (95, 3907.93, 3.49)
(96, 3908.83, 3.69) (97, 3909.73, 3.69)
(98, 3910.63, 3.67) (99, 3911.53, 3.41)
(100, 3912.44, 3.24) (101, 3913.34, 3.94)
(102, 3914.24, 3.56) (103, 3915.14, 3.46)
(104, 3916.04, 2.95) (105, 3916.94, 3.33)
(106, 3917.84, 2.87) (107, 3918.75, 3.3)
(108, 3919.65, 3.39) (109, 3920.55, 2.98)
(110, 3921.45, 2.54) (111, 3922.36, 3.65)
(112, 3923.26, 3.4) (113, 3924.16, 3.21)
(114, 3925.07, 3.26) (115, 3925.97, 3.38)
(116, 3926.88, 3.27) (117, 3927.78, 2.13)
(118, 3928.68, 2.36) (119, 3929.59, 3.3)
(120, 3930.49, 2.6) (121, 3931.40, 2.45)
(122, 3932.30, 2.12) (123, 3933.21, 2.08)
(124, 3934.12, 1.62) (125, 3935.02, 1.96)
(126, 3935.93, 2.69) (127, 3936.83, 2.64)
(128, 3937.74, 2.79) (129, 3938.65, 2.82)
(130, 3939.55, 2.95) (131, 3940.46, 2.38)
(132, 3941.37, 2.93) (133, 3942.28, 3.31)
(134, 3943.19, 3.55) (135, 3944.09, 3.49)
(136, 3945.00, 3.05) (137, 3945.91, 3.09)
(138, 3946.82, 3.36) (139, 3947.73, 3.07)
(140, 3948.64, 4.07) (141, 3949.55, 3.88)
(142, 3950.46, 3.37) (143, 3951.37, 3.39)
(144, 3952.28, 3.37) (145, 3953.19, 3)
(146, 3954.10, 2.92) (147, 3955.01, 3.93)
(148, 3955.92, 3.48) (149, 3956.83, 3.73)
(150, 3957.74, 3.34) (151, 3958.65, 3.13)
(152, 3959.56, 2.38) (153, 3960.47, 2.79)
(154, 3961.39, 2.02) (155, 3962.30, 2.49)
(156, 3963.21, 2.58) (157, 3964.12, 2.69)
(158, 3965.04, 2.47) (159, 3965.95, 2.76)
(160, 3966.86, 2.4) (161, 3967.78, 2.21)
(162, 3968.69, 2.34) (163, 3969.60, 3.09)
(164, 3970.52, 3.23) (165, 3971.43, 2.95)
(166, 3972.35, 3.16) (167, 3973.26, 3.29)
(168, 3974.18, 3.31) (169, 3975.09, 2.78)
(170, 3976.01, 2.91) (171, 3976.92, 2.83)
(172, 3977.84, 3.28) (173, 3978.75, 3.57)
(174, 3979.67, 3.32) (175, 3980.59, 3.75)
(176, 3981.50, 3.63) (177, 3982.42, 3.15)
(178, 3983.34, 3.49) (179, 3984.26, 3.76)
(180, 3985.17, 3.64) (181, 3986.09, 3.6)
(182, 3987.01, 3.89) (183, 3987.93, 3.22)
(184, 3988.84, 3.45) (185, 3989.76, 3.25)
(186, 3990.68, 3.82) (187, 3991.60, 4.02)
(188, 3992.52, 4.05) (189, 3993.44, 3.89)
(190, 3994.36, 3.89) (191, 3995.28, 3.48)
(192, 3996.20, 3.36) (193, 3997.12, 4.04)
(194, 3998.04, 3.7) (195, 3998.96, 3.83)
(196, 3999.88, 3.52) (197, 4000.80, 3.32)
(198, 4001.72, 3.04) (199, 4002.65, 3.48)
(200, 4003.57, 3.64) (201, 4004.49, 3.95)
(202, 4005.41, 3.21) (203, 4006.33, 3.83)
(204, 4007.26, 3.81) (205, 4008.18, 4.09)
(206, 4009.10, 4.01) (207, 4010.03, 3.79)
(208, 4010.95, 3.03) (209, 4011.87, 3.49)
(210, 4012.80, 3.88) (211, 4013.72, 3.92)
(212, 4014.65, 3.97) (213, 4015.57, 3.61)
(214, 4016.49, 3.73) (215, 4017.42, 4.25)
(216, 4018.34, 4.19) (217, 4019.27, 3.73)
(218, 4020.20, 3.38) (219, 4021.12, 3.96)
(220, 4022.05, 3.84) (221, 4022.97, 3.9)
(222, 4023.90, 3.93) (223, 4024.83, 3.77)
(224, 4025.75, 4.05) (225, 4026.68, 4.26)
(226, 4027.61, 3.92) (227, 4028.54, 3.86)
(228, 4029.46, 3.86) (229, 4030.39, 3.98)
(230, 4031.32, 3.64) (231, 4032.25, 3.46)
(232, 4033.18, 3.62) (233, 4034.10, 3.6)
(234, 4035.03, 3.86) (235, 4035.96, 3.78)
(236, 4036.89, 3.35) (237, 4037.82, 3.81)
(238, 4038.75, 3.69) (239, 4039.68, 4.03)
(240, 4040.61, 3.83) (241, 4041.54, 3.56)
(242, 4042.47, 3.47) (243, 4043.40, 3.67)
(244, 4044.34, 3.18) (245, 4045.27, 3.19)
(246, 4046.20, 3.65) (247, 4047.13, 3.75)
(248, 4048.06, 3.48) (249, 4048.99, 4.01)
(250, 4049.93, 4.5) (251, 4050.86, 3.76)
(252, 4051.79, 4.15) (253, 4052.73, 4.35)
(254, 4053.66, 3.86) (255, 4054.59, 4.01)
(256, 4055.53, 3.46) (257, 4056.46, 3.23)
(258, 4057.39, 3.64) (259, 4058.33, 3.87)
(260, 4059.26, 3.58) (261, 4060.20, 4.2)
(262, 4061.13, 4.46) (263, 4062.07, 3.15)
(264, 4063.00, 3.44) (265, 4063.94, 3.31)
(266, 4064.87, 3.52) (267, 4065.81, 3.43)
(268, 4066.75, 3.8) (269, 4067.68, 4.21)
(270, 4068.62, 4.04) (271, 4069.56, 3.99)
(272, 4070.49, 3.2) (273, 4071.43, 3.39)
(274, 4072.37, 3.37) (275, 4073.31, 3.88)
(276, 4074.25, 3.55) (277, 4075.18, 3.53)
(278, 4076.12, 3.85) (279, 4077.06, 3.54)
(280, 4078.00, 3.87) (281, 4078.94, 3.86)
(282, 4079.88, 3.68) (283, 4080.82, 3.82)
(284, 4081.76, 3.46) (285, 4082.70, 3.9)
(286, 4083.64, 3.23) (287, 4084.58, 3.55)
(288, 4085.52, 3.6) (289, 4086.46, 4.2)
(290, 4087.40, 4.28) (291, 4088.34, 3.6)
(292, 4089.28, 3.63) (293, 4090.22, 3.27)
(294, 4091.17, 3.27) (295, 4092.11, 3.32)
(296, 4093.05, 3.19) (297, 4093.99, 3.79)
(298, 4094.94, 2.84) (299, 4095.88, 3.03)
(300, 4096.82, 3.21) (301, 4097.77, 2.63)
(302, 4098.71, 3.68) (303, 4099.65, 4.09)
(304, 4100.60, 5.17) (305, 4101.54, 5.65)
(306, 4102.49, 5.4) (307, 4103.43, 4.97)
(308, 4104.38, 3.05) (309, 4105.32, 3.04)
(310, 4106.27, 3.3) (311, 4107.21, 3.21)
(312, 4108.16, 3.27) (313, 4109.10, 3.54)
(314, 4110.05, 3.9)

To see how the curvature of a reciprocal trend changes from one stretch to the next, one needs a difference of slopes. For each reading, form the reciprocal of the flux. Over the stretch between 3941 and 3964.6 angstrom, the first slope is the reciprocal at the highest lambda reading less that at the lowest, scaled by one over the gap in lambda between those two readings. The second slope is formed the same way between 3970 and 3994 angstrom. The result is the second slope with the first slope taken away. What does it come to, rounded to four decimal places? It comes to -0.0036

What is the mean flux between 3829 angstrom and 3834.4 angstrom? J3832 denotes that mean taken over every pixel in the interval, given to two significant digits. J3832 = 2.7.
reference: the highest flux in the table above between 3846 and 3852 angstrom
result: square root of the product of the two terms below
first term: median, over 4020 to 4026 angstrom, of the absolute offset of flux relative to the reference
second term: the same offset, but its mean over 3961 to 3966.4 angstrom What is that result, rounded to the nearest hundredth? 0.67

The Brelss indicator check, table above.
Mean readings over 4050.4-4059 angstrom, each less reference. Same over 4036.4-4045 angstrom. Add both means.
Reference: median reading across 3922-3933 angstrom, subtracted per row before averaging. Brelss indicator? 1.0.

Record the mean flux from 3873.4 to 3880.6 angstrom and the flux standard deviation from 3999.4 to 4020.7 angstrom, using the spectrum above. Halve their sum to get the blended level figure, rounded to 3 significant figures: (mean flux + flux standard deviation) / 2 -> 1.77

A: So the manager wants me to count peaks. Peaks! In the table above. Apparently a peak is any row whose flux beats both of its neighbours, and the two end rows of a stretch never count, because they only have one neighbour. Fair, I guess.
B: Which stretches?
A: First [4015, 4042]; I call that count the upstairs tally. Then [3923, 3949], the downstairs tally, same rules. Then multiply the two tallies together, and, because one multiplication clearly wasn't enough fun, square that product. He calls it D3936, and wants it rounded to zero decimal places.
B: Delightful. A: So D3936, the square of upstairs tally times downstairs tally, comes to 2916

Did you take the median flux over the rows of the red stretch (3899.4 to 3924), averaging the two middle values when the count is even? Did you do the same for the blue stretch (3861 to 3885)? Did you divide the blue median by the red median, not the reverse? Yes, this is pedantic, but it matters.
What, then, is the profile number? 0.92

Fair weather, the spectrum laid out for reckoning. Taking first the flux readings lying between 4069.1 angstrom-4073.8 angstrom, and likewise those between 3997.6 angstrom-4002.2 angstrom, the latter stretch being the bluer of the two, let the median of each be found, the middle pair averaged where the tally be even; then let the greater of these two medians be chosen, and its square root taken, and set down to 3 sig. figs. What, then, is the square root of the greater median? 1.88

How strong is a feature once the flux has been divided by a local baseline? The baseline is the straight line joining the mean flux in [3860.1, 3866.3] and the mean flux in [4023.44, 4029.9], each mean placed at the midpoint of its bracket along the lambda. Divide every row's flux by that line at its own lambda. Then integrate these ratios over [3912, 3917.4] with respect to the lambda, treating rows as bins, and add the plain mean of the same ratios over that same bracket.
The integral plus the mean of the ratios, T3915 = 6.3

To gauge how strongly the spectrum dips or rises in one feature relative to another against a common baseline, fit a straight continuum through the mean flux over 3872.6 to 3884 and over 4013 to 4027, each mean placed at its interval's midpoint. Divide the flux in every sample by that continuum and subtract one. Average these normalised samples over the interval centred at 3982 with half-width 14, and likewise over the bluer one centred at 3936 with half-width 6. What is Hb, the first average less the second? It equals 0.20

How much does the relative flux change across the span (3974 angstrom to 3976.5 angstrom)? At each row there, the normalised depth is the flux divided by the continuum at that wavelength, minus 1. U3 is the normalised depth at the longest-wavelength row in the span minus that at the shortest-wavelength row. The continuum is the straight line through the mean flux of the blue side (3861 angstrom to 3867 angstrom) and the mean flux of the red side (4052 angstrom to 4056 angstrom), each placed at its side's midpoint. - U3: -0.11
